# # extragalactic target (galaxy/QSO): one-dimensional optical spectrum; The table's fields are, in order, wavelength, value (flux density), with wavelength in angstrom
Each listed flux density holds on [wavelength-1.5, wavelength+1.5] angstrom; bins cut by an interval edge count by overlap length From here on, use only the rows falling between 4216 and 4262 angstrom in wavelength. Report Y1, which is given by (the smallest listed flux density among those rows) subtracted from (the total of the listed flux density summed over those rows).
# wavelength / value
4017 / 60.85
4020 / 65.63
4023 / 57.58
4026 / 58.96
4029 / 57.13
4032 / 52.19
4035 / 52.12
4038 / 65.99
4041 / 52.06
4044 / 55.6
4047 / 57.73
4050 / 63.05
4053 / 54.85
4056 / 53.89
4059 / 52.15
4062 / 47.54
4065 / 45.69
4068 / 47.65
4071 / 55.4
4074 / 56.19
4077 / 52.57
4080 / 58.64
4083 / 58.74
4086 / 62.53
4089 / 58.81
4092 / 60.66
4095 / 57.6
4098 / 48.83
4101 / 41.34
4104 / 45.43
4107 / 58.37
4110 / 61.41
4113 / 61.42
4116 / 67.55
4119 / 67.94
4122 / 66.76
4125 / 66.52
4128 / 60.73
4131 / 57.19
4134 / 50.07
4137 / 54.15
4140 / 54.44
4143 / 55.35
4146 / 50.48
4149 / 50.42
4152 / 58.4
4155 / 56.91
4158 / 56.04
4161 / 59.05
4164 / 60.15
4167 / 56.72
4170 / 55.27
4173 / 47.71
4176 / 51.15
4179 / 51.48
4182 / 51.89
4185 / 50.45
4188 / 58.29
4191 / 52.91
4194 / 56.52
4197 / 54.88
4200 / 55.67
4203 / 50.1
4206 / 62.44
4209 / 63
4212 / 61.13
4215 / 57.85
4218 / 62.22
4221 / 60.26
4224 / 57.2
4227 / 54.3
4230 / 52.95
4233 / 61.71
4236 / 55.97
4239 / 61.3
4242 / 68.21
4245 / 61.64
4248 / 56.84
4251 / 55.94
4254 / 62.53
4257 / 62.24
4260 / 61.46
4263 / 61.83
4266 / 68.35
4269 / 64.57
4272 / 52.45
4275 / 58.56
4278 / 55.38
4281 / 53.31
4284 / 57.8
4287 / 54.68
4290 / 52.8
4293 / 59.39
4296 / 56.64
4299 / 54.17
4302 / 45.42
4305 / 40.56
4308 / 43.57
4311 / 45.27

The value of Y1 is 842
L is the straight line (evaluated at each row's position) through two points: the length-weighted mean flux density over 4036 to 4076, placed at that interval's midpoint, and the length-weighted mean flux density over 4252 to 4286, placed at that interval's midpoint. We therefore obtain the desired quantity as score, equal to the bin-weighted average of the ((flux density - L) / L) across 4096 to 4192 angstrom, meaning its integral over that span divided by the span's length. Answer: -0.014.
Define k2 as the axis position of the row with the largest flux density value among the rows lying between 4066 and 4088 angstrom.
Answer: 4086 angstrom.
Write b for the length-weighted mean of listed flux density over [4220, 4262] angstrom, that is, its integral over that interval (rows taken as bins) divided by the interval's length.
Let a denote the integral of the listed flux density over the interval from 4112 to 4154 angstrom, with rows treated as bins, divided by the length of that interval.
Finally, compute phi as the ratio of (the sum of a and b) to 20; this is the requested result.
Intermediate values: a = 58.6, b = 59.5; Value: 5.9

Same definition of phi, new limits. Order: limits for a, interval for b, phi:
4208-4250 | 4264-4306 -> 5.8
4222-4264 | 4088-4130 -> 5.9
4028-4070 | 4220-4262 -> 5.7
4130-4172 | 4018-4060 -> 5.6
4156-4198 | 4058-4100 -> 5.4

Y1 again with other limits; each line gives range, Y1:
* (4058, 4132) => 1376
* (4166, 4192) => 428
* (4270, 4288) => 280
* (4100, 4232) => 2443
